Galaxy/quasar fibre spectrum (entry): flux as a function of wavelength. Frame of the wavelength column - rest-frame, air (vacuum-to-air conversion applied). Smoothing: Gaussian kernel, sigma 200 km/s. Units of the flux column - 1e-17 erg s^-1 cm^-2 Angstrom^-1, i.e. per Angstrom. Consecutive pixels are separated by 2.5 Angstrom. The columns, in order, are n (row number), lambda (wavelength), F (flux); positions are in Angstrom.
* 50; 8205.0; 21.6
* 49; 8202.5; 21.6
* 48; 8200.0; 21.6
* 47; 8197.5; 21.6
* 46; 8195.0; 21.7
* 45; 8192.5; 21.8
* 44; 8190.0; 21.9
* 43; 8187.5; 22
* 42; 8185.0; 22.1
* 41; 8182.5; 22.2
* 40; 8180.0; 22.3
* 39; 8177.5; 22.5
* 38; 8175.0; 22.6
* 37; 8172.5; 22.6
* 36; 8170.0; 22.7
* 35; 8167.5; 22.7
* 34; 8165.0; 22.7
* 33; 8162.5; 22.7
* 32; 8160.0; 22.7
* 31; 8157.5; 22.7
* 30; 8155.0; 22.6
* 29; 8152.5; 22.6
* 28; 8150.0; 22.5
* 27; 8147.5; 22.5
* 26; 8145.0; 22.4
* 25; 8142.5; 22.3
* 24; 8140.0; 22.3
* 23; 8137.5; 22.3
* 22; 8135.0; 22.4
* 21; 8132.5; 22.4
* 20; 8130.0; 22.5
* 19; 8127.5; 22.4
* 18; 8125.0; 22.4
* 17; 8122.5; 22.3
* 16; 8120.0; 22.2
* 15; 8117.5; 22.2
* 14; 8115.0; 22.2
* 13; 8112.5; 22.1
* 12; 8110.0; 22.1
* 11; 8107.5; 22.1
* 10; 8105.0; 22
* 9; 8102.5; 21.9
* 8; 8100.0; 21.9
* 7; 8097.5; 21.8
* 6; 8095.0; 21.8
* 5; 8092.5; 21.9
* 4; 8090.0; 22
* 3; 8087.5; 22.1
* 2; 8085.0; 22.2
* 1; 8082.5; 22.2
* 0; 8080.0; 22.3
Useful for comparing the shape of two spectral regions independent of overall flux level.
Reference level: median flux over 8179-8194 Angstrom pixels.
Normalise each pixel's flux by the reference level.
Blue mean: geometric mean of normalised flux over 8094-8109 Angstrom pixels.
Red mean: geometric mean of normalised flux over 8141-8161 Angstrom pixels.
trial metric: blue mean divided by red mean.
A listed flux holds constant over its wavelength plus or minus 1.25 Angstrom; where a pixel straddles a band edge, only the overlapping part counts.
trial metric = 0.97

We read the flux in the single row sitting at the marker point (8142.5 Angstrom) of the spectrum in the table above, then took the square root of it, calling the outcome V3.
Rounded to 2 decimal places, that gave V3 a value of 4.72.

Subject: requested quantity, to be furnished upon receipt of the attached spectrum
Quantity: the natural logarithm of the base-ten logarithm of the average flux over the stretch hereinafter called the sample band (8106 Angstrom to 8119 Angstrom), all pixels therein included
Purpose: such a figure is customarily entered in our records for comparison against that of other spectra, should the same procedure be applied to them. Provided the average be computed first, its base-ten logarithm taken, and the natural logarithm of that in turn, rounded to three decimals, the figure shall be 0.297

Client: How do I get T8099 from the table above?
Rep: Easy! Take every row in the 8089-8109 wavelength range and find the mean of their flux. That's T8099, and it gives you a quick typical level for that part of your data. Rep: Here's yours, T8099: 21.9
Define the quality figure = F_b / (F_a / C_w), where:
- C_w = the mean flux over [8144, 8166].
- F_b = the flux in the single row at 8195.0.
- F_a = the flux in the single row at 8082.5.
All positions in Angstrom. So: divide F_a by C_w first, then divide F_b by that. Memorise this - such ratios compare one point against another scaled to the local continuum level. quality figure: 22.1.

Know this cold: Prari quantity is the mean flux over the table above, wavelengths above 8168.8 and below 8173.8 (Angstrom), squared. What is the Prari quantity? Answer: 513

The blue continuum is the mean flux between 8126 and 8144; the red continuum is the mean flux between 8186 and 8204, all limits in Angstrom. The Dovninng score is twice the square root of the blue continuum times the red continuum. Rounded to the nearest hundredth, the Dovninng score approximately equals 44.11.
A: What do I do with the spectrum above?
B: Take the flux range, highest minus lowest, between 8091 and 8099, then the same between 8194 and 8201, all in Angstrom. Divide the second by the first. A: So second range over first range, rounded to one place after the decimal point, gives 1.0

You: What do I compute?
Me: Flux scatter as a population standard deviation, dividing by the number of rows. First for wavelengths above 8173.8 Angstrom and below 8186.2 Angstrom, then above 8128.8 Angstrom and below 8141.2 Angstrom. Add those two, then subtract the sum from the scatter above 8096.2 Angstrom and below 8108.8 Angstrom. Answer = -0.16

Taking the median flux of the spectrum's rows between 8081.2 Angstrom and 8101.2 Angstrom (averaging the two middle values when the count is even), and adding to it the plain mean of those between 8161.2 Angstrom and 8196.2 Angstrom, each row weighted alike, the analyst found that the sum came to 44.3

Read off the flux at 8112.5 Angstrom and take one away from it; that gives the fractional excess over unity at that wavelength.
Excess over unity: 21.1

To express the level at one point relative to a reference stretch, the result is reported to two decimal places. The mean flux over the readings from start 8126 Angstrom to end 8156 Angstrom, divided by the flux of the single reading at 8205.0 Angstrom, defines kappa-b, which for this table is 1.04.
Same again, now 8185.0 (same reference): 1.02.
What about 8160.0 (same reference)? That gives 0.99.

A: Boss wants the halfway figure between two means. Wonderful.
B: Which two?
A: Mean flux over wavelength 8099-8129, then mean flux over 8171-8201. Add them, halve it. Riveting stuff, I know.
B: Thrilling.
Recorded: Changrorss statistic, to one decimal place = 22.1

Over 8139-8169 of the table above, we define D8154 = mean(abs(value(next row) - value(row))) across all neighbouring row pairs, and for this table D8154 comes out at 0.036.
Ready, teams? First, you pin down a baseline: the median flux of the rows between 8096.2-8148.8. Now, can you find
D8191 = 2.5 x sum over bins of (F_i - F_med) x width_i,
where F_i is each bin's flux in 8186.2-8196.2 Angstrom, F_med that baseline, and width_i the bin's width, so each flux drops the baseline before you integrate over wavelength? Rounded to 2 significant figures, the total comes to -11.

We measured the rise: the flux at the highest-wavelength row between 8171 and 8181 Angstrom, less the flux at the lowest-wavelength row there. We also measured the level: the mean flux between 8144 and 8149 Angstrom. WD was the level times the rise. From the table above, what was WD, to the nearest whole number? -7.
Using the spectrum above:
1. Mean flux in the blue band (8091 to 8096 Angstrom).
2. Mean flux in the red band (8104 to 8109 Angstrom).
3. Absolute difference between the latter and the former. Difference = 0.2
